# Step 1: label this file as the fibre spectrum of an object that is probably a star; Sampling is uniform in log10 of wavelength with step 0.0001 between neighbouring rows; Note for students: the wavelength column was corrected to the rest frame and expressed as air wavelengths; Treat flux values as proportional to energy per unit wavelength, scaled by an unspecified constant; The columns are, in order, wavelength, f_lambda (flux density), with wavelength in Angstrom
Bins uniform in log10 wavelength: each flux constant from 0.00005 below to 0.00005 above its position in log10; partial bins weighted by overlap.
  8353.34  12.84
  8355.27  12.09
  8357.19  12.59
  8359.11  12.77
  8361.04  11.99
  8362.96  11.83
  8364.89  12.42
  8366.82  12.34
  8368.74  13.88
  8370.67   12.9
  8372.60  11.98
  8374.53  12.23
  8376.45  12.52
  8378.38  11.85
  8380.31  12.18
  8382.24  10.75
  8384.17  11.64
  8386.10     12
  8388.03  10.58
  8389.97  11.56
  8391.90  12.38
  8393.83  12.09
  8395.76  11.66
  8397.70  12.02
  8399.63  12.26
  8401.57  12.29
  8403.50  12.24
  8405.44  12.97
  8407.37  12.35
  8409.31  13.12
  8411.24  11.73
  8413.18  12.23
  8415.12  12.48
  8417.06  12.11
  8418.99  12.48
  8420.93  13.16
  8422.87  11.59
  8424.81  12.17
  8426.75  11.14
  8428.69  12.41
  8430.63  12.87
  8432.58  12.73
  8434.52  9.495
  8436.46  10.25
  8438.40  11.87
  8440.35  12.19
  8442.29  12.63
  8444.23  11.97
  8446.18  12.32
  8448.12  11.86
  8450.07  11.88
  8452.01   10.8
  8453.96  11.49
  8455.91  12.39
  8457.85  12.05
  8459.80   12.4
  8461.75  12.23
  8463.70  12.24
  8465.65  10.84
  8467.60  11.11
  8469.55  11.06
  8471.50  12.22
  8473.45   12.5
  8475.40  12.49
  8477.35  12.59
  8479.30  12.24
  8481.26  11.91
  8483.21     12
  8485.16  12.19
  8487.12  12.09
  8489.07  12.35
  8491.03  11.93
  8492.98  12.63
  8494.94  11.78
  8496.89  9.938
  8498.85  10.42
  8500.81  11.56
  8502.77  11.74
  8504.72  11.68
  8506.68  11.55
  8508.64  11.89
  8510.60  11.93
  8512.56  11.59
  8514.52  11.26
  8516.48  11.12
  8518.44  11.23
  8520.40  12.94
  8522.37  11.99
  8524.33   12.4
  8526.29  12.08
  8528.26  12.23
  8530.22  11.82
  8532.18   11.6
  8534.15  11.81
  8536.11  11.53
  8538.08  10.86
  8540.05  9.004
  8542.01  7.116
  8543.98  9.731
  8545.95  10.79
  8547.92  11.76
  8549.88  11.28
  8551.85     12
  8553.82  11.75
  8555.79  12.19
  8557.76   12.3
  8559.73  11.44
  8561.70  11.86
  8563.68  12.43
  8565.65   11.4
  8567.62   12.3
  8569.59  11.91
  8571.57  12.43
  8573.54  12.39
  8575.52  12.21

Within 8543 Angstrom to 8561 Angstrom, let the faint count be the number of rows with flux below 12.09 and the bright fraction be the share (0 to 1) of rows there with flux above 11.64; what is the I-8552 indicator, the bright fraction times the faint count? 3.9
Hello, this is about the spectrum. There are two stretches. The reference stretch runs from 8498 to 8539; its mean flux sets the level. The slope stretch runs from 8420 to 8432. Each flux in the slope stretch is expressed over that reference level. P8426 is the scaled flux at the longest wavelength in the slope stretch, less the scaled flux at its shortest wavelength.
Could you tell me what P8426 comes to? -0.025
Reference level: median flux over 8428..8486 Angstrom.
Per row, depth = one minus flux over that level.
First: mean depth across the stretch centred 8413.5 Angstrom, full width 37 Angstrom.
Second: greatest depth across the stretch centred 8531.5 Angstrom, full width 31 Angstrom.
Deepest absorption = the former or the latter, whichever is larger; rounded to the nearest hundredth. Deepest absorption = 0.42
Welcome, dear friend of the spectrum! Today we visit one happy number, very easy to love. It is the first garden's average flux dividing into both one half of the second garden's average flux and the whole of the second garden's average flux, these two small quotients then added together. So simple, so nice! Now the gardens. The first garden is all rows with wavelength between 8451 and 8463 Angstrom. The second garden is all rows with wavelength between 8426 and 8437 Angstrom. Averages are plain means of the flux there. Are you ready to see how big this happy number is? 1.45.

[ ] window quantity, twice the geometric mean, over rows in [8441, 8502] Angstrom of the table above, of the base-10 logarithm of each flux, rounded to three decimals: 2.147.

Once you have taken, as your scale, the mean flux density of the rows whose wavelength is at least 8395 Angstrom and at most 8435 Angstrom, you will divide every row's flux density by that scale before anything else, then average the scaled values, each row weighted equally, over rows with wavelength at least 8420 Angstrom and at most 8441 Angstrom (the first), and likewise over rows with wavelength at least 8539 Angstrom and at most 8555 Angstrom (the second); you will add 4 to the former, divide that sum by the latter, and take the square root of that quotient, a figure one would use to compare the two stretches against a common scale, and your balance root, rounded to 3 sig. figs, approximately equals 2.41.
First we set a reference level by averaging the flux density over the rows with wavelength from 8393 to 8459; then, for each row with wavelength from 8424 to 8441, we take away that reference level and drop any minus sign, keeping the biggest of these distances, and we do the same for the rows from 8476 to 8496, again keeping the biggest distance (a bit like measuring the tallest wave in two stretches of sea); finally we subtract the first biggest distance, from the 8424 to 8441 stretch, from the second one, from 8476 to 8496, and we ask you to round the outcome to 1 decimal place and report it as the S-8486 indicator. -2.0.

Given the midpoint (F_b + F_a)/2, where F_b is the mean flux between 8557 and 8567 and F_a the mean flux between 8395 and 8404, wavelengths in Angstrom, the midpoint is 11.99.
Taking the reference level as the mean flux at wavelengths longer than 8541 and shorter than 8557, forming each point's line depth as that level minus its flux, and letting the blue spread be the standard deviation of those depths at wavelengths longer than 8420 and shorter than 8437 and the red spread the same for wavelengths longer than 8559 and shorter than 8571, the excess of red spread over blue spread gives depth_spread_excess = -0.8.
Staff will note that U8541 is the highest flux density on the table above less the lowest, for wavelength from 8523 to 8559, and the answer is 5.28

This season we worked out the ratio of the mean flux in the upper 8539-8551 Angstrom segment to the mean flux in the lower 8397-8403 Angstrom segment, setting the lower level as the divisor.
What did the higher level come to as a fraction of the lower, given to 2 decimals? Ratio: 0.82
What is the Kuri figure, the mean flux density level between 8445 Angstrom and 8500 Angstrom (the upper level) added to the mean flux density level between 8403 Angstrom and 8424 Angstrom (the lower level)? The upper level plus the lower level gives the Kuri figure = 24.3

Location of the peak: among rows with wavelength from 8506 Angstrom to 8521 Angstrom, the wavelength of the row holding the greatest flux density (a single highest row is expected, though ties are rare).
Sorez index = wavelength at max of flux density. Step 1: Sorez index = 8520.40 Angstrom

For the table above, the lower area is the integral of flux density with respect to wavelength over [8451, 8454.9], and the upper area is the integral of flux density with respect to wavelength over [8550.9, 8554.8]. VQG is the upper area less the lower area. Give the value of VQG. 3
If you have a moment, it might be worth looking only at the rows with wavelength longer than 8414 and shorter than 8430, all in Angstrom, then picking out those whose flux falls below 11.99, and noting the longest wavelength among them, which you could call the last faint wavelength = 8426.75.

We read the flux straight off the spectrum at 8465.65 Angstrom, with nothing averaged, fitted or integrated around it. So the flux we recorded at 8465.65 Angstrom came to 10.84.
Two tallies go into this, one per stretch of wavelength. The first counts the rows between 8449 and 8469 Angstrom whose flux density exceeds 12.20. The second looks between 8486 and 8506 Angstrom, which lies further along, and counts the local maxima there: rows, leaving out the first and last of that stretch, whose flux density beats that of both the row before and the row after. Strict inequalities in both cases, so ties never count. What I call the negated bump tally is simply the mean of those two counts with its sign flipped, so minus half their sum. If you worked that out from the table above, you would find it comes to -3.5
